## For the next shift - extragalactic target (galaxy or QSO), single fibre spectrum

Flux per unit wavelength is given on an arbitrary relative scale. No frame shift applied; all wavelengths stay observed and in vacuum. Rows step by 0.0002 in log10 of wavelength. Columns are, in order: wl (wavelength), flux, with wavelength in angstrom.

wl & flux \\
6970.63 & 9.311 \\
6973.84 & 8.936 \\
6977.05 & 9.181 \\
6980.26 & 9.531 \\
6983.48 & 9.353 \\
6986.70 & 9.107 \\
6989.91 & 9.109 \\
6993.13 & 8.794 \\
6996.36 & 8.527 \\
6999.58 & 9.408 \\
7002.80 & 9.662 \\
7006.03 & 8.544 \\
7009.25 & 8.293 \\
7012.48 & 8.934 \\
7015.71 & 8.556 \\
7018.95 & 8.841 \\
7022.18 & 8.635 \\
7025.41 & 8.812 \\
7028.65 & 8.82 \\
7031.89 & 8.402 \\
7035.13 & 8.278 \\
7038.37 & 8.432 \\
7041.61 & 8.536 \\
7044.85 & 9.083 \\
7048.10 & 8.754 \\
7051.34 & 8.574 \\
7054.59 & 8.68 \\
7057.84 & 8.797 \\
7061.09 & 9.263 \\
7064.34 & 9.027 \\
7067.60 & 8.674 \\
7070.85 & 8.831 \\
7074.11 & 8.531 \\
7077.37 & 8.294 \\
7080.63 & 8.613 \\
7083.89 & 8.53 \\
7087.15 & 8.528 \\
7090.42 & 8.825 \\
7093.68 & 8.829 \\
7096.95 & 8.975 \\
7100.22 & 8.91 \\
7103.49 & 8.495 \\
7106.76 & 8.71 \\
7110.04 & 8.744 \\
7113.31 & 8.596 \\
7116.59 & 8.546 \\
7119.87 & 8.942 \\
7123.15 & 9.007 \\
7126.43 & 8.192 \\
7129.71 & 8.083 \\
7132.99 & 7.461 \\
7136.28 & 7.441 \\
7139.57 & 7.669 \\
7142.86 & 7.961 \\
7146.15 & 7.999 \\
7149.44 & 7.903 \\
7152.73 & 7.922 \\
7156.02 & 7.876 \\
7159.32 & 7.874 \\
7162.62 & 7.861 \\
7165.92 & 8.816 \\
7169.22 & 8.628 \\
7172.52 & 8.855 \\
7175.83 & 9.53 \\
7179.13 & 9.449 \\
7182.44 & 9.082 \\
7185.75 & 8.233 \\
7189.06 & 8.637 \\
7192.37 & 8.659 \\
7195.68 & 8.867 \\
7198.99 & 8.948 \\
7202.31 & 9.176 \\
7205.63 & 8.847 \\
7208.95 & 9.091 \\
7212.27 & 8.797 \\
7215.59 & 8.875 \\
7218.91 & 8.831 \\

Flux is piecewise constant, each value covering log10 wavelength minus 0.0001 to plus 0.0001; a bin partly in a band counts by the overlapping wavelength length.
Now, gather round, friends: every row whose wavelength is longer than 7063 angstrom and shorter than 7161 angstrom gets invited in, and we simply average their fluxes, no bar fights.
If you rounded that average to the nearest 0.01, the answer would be 8.40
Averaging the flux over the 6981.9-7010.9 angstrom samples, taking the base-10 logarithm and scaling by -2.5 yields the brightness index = -2.383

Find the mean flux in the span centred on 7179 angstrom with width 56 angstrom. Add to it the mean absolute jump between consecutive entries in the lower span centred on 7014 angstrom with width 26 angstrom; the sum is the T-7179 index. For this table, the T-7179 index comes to 9.10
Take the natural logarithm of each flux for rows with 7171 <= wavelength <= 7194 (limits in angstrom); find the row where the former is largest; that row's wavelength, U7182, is 7175.83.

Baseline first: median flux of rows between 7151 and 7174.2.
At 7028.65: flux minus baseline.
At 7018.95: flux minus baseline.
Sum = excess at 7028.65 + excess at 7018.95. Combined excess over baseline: 1.8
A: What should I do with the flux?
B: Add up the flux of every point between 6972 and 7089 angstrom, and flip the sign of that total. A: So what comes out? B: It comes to -317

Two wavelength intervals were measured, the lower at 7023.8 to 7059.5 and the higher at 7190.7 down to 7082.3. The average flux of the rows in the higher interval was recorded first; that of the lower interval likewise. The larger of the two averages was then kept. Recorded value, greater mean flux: 8.65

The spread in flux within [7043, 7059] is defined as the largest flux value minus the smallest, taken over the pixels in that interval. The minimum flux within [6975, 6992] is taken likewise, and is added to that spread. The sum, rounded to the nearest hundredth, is 9.62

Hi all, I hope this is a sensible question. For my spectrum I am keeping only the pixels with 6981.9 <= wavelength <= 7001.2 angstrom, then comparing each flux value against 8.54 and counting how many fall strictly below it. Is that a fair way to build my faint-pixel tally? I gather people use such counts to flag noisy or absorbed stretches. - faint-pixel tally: 1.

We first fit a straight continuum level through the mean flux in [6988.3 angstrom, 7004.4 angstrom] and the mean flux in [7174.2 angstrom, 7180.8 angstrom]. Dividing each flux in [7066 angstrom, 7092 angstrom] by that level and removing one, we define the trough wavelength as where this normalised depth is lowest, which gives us 7077.37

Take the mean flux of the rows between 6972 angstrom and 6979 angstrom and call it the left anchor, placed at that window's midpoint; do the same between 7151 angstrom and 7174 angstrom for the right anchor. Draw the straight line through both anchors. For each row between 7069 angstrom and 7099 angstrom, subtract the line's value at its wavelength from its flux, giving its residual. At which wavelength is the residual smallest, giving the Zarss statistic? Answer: 7077.37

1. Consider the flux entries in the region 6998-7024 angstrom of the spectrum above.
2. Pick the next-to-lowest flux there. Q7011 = 8.544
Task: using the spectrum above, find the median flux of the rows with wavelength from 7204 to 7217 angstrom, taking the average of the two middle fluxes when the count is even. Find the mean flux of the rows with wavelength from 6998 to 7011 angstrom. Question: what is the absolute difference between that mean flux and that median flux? 0.12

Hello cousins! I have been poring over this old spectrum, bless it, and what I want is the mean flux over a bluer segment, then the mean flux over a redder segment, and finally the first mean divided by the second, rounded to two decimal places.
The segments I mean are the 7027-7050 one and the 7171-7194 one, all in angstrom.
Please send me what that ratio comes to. 0.97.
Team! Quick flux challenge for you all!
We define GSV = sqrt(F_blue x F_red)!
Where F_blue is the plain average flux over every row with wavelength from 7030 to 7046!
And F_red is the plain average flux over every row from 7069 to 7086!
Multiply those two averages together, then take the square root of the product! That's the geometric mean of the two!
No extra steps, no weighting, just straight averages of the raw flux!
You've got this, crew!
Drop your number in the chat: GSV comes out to 8.55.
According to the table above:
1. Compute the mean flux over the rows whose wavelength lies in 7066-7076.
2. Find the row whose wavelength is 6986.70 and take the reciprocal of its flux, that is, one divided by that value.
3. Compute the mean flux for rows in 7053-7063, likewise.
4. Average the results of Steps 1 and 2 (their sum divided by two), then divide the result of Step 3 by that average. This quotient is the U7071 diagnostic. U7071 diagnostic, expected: 2.03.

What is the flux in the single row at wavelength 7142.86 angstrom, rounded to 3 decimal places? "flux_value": 7.961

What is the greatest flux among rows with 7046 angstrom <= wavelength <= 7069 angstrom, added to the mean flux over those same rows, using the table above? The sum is 18.1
